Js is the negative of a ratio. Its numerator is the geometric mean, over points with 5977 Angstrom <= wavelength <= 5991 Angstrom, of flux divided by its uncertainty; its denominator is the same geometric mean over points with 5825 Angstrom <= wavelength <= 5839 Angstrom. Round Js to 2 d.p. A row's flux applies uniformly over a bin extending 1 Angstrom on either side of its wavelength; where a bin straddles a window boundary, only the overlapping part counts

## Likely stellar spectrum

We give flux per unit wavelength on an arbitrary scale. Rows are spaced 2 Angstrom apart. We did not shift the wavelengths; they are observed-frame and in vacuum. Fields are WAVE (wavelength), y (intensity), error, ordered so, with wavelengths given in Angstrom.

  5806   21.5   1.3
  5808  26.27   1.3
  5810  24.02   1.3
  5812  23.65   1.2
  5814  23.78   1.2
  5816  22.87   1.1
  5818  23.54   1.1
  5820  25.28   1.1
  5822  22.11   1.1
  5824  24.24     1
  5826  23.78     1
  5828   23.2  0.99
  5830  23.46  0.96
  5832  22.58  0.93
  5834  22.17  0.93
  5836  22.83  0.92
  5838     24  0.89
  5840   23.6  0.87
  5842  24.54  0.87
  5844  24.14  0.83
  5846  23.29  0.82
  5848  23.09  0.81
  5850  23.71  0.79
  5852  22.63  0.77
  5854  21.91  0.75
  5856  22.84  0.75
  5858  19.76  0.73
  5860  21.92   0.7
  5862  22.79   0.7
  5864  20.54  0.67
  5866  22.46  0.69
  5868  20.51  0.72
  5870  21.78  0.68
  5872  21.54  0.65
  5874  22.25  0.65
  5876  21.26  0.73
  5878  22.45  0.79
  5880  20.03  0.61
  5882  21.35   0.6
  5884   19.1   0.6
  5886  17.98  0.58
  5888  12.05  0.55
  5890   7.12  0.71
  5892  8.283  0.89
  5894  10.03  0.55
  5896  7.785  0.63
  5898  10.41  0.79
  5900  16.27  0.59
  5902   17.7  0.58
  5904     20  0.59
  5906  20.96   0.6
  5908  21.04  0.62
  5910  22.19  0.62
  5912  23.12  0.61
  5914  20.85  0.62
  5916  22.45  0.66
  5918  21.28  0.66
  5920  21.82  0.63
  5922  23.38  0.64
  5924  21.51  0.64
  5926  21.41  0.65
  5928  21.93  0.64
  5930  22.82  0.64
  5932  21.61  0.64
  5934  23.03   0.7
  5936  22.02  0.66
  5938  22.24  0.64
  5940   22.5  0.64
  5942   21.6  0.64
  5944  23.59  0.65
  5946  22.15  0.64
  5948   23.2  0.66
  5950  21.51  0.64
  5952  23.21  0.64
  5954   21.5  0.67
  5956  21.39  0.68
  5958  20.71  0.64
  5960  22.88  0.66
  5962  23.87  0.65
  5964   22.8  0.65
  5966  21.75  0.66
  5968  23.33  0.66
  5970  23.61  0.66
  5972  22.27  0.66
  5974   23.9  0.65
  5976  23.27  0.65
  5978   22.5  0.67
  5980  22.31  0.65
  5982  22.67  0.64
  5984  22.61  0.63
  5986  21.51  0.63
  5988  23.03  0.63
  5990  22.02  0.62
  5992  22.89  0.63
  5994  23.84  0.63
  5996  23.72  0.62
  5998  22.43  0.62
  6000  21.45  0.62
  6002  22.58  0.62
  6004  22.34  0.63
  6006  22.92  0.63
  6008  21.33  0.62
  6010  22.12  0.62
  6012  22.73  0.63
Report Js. -1.43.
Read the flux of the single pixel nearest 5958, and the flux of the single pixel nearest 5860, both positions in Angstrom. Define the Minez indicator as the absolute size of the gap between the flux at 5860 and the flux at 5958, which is 1.2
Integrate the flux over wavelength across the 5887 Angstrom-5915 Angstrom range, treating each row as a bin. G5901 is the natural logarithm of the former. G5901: 6.08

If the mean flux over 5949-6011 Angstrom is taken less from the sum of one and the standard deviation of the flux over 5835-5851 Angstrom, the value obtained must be -21.0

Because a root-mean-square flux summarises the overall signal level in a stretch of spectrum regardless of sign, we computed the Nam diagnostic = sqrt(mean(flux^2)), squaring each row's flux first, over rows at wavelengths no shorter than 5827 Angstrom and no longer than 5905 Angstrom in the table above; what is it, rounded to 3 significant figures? 20.4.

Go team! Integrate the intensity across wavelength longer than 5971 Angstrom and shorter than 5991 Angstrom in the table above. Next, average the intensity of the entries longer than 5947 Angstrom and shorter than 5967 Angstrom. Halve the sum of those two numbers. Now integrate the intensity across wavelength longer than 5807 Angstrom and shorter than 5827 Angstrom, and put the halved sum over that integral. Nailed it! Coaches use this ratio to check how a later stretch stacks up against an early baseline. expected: 0.50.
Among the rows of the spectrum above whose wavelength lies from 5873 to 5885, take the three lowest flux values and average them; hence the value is 20.1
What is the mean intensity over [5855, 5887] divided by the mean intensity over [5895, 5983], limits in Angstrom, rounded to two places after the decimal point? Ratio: 0.99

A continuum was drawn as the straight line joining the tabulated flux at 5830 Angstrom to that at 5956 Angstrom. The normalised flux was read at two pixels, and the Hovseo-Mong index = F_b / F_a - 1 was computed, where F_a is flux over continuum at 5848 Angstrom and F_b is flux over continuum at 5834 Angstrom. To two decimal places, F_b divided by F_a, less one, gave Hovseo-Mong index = -0.05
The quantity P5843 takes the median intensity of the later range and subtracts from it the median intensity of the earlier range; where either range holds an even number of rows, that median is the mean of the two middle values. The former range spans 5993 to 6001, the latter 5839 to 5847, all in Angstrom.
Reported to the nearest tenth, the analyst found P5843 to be -0.8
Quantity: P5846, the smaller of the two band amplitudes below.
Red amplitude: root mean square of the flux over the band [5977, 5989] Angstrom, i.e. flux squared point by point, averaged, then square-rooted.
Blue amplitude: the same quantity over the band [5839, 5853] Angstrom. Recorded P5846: 22.4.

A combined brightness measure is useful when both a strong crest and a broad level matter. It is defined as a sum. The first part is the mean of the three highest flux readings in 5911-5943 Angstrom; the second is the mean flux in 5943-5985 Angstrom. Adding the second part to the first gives 45.8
